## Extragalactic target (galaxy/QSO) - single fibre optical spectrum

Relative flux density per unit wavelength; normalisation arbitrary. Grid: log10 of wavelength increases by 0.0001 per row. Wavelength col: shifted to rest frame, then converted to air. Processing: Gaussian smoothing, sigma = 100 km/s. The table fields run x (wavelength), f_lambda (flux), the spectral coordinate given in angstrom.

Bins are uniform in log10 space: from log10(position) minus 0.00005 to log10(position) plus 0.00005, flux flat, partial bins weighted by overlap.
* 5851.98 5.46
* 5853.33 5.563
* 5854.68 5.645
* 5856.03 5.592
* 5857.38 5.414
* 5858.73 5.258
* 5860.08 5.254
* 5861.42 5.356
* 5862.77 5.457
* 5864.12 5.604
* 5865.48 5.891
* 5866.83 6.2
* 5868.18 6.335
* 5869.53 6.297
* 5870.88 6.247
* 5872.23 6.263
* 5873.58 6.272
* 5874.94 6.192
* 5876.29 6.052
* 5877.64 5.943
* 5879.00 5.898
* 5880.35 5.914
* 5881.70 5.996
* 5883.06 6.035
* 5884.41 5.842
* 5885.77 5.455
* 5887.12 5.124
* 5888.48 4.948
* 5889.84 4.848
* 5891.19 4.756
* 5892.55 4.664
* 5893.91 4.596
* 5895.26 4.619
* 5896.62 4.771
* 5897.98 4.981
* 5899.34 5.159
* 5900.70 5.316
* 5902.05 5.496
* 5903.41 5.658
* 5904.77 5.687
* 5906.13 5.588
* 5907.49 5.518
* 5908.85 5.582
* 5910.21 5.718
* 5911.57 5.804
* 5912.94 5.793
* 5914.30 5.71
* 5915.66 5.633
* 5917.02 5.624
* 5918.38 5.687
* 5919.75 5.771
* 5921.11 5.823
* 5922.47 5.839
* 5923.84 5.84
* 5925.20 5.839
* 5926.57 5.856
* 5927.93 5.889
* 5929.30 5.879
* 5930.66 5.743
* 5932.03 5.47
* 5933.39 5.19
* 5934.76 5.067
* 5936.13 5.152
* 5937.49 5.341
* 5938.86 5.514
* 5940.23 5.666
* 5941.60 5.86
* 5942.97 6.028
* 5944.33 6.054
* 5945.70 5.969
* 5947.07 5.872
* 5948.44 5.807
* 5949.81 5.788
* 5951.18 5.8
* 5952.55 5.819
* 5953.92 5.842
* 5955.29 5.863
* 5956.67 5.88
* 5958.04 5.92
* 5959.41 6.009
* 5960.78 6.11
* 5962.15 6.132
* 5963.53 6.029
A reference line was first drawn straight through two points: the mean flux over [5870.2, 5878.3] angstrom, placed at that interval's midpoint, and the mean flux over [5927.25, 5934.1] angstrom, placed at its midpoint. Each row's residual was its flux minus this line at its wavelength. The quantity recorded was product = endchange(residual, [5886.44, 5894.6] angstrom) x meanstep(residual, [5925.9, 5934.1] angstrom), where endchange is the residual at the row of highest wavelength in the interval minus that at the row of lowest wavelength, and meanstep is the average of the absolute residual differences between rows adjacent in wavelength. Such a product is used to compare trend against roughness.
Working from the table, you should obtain -0.065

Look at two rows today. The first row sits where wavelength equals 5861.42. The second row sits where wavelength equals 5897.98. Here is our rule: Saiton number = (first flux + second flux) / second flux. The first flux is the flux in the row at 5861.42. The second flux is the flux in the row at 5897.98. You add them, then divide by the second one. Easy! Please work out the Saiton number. 2.08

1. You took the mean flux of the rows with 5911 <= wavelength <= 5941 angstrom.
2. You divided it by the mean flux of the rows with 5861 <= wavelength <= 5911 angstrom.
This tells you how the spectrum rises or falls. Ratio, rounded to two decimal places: 1.01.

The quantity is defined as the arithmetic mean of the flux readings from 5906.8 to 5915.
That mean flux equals 5.69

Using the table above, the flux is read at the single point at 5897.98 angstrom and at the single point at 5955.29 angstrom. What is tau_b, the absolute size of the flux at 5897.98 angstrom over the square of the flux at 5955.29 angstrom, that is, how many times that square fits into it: 0.145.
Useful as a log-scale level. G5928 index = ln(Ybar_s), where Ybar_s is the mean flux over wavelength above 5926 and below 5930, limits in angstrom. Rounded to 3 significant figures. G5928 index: 1.77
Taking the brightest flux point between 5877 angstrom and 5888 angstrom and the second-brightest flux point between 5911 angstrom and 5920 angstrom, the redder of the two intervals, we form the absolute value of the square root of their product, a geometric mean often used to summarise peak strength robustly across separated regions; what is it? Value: 5.91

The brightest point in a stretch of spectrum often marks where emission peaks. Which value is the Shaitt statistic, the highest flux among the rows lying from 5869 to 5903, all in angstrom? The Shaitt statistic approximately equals 6.297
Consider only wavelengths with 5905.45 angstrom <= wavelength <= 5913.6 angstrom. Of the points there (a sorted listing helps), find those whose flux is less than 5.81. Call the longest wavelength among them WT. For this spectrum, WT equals 5912.94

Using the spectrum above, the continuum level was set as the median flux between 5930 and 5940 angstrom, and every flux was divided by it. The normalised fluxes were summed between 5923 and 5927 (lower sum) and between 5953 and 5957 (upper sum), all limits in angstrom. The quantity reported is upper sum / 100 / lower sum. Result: 0.0100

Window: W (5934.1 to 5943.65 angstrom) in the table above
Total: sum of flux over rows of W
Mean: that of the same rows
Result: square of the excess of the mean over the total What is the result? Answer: 1096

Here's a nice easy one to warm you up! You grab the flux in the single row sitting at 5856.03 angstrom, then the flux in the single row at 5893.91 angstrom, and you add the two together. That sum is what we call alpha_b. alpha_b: 10.2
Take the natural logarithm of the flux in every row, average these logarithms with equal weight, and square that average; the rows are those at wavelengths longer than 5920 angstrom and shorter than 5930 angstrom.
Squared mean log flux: 3.1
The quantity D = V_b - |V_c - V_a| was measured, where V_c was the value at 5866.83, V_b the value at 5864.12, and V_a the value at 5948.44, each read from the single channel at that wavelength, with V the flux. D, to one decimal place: 5.2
